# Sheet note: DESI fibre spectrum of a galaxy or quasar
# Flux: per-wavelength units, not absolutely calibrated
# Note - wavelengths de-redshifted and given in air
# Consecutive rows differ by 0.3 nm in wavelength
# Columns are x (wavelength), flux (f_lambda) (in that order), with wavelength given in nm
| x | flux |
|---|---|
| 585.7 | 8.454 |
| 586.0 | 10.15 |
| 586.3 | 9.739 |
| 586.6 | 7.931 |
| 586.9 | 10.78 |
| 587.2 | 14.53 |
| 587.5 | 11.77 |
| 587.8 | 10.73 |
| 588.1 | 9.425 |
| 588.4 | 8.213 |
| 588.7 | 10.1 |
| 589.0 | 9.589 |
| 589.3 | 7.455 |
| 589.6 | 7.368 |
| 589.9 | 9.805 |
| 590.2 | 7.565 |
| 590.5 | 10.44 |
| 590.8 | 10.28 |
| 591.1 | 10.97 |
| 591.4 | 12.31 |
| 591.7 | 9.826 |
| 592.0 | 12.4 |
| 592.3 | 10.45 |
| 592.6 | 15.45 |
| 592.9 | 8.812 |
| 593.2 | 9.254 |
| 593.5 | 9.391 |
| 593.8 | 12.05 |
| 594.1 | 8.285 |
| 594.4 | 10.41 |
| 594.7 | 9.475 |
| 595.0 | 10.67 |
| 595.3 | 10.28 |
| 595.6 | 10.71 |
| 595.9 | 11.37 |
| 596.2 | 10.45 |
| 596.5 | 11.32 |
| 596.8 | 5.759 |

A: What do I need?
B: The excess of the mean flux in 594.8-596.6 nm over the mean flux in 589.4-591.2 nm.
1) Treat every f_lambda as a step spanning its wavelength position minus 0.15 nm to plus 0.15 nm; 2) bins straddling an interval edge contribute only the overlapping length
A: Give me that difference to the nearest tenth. 1.4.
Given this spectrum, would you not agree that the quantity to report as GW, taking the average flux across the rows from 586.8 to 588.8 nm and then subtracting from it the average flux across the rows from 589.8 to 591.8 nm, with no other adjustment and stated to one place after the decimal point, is 0.6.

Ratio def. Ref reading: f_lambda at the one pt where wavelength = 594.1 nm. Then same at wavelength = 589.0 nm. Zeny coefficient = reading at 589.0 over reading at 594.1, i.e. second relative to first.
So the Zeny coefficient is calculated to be 1.16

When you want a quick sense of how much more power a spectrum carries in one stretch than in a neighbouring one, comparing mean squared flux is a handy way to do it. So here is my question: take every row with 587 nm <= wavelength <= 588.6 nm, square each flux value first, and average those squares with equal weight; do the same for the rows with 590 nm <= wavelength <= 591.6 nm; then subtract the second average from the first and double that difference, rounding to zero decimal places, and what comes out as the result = 31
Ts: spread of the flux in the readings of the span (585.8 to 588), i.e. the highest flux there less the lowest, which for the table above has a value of 6.6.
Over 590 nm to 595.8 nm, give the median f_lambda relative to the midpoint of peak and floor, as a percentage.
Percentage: 90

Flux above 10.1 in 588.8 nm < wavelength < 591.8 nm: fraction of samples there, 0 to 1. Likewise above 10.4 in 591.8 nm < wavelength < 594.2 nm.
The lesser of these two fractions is 0.400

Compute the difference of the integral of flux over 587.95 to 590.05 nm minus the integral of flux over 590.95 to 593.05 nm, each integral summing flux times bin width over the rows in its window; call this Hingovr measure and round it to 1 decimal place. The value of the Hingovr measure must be -5.5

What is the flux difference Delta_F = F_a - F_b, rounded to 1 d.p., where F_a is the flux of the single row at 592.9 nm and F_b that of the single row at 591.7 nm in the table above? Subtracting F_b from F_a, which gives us -1.0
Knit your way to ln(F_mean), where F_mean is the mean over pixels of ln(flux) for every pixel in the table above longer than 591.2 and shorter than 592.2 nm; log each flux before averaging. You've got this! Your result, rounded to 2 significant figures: 0.89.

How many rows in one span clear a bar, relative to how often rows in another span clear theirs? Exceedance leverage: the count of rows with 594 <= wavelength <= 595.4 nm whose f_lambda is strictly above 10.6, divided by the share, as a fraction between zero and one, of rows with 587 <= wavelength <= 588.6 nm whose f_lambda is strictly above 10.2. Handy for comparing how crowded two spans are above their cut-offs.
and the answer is 1.7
